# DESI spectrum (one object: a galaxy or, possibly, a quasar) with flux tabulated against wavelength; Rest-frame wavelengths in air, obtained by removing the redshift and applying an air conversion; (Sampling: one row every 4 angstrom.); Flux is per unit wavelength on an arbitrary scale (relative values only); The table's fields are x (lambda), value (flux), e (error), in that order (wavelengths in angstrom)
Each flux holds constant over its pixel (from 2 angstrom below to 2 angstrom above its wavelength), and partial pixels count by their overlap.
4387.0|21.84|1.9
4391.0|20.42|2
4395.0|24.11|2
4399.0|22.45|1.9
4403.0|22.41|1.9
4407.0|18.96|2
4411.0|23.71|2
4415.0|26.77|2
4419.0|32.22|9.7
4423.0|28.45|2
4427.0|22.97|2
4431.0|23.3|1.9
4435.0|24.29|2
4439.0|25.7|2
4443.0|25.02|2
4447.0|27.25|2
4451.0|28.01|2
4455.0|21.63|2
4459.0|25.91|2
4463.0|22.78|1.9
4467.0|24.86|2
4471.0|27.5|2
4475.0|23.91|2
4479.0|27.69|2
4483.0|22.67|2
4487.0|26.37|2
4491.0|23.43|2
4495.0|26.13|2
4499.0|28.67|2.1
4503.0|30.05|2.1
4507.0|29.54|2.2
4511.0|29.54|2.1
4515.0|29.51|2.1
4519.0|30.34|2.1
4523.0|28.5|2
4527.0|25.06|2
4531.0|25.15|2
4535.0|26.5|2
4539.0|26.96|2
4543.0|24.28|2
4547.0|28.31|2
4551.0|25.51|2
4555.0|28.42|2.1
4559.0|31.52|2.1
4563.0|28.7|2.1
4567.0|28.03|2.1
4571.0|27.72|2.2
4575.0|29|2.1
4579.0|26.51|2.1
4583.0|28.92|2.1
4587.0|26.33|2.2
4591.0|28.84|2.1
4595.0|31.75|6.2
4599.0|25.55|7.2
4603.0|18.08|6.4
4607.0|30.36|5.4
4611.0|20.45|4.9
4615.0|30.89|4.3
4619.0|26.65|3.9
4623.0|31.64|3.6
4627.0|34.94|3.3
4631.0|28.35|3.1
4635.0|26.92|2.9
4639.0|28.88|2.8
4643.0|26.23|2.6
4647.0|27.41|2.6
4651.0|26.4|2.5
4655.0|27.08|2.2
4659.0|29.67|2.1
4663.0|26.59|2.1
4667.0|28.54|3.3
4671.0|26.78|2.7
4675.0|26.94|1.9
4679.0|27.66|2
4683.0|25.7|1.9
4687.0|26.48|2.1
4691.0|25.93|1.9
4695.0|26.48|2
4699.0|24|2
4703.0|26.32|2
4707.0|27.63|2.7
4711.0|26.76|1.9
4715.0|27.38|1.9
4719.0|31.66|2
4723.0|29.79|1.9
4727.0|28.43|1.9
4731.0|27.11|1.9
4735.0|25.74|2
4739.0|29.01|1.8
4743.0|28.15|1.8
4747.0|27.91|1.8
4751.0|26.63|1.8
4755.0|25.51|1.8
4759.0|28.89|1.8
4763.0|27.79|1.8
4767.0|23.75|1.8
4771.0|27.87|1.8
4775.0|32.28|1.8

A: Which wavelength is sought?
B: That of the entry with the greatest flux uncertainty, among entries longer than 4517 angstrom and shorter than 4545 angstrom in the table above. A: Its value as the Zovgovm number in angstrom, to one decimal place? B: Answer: 4519.0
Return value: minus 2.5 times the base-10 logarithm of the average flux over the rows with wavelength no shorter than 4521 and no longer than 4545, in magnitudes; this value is -3.54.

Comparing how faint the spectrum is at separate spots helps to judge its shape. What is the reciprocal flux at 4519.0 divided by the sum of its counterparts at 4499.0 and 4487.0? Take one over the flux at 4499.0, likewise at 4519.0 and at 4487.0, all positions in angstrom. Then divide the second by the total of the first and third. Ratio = 0.453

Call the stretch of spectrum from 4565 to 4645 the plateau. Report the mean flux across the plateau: 27.80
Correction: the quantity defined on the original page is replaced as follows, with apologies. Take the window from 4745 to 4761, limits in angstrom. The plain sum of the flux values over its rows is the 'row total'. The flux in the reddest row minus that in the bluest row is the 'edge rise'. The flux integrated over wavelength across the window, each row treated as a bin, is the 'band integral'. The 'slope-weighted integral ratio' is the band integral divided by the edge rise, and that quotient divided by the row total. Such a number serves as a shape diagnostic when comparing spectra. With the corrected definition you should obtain 4.1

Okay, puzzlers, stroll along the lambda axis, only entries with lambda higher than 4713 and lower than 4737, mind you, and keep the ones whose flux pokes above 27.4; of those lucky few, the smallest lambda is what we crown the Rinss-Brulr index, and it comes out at 4719.0 angstrom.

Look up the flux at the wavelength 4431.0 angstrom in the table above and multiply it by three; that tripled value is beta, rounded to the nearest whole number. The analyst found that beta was 70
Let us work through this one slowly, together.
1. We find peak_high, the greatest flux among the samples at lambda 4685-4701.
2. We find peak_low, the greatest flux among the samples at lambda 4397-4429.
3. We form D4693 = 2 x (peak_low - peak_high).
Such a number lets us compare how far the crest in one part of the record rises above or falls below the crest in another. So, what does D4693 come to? 11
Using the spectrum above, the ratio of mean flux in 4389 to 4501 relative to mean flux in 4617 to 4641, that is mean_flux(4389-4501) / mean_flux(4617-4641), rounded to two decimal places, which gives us 0.84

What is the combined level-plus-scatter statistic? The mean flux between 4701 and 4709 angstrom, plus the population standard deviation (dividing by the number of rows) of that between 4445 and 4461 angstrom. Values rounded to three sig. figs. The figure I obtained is 29.4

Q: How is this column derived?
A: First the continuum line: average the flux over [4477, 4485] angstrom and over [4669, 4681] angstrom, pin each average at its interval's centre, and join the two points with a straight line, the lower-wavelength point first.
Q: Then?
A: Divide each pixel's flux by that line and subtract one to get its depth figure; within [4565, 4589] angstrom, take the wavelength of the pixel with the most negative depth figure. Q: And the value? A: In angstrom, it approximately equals 4587.0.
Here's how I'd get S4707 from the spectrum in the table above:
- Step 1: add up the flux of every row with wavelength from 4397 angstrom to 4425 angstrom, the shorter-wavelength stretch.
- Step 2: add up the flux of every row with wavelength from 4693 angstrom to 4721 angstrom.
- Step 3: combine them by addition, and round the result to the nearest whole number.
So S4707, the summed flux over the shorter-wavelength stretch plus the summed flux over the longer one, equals 365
